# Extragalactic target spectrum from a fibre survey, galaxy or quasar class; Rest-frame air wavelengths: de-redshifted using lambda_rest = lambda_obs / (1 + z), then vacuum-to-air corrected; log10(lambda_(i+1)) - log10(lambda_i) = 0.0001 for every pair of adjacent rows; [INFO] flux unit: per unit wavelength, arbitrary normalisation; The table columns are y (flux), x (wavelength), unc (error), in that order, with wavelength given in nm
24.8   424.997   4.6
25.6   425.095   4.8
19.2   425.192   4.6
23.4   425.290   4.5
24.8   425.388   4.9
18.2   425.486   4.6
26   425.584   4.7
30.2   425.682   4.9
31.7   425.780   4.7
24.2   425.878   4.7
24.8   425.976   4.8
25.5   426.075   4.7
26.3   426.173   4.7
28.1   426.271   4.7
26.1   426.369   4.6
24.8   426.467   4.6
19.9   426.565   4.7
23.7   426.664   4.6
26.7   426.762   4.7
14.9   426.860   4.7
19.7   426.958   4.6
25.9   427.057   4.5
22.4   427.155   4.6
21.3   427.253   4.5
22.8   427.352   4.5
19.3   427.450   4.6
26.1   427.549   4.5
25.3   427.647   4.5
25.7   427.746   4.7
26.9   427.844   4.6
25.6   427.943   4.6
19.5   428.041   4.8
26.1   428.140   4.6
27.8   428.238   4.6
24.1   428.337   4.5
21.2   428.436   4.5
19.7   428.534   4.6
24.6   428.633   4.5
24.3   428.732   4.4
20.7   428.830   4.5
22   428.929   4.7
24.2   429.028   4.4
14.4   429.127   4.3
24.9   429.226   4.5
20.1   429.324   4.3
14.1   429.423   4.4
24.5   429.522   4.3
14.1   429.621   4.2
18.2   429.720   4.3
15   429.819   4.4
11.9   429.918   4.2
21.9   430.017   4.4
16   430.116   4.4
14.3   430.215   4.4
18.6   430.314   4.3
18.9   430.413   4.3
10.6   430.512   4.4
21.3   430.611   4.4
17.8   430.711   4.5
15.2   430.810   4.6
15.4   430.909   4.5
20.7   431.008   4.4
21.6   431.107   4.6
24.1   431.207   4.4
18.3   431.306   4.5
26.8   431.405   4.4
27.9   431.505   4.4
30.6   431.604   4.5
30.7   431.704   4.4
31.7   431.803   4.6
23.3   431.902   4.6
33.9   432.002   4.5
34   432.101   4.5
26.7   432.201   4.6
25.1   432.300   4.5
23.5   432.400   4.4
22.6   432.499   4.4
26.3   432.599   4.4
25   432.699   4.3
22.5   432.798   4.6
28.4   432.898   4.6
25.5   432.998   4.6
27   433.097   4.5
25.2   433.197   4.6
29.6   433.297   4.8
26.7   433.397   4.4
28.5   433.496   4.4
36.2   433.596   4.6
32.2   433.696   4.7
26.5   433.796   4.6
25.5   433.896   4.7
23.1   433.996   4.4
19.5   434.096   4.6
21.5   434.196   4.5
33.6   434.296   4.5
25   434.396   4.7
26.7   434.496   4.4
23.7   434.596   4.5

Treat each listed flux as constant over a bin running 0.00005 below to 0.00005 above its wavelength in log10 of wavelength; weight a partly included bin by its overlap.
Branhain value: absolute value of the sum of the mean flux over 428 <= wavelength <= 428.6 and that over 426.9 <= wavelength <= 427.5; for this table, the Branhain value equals 45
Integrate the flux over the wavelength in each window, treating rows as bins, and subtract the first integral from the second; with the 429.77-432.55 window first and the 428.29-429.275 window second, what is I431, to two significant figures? -40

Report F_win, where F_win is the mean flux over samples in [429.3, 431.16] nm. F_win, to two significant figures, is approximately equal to 17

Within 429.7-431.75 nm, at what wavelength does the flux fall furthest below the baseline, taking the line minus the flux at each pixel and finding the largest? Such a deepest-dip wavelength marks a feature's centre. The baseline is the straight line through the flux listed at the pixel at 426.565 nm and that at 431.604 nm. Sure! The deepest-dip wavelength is 430.512 nm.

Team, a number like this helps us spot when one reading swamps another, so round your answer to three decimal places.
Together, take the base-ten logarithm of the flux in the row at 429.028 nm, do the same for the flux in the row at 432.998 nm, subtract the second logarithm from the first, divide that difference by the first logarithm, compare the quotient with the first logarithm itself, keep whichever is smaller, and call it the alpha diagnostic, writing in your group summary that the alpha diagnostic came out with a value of -0.016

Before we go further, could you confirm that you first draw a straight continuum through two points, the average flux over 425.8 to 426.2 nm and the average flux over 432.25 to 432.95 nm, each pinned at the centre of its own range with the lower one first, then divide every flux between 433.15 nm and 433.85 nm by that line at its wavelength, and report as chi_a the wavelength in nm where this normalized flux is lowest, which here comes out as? 433.197 nm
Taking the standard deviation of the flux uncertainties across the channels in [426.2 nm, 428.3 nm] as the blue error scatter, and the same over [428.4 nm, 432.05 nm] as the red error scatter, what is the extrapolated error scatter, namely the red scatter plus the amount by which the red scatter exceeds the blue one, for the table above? 0.15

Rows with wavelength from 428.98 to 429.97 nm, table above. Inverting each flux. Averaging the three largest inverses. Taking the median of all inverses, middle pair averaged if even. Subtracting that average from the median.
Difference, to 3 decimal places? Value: -0.014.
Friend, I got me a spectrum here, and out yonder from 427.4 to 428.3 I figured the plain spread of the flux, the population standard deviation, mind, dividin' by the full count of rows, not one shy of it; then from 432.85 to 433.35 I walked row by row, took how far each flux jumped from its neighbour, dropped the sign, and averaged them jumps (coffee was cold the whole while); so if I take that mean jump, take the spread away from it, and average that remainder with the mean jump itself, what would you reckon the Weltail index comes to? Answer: 1.2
